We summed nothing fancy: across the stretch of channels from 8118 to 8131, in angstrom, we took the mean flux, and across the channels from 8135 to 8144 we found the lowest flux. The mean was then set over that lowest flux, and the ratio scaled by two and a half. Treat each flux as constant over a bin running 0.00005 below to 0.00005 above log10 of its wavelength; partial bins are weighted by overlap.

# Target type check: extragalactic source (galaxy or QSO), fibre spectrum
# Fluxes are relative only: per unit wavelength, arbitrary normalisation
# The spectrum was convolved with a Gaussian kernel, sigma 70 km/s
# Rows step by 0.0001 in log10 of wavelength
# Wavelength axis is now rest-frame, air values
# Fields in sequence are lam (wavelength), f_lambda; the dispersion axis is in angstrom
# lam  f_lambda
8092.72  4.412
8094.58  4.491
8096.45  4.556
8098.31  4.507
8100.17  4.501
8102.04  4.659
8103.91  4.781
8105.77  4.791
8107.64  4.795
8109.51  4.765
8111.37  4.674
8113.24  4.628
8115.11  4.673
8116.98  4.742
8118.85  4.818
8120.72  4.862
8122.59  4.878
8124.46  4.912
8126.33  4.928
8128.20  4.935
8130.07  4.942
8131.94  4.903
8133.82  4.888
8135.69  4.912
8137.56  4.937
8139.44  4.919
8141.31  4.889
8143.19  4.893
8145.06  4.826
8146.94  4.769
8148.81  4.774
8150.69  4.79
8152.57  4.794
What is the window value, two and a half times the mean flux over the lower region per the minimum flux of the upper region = 2.50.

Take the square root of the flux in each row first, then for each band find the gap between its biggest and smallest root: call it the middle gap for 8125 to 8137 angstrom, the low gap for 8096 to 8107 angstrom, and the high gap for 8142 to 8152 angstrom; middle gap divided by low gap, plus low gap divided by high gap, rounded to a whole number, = 3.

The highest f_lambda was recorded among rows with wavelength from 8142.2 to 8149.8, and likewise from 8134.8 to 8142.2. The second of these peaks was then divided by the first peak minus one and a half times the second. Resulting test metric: -1.96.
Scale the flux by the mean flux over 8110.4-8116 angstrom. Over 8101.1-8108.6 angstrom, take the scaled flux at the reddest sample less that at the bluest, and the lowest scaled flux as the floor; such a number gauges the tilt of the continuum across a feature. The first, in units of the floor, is 0.03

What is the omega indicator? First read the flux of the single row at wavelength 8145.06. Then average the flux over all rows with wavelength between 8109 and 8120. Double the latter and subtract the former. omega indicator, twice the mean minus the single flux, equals 4.61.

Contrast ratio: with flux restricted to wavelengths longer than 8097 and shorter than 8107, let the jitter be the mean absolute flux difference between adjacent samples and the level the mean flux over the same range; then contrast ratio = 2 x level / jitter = 126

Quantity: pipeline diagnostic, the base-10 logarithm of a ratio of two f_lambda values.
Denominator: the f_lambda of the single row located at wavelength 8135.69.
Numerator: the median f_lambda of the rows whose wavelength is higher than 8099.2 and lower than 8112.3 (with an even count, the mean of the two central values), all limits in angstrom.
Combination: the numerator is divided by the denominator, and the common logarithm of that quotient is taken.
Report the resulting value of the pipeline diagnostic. -0.013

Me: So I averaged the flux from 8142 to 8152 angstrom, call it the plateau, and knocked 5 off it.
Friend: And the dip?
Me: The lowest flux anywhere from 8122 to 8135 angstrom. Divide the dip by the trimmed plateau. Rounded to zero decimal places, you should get -26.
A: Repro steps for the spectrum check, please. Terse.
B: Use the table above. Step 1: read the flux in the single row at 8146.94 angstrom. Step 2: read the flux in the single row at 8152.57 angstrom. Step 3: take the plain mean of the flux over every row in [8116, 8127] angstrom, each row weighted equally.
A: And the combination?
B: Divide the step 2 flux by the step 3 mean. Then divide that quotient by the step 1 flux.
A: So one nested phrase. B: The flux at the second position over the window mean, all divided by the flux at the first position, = 0.207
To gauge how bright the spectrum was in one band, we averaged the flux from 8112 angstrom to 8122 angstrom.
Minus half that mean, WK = -2.37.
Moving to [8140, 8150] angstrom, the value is -2.42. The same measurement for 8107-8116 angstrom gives -2.35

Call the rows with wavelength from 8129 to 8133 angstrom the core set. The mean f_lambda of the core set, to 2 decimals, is 4.92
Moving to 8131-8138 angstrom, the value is 4.91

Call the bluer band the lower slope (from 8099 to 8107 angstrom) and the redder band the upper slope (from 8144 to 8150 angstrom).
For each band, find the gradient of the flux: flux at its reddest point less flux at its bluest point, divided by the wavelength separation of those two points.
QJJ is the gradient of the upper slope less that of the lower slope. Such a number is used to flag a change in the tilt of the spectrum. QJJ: -0.07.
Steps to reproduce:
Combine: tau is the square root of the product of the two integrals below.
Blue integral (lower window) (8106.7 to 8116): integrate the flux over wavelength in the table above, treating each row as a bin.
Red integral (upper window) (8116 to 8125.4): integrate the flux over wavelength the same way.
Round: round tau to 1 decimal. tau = 44.6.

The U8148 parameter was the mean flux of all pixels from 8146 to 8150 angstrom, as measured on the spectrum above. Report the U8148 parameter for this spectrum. 4.77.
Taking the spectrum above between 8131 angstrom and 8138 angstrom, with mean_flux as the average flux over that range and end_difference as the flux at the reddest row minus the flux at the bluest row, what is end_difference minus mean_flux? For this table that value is -4.88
